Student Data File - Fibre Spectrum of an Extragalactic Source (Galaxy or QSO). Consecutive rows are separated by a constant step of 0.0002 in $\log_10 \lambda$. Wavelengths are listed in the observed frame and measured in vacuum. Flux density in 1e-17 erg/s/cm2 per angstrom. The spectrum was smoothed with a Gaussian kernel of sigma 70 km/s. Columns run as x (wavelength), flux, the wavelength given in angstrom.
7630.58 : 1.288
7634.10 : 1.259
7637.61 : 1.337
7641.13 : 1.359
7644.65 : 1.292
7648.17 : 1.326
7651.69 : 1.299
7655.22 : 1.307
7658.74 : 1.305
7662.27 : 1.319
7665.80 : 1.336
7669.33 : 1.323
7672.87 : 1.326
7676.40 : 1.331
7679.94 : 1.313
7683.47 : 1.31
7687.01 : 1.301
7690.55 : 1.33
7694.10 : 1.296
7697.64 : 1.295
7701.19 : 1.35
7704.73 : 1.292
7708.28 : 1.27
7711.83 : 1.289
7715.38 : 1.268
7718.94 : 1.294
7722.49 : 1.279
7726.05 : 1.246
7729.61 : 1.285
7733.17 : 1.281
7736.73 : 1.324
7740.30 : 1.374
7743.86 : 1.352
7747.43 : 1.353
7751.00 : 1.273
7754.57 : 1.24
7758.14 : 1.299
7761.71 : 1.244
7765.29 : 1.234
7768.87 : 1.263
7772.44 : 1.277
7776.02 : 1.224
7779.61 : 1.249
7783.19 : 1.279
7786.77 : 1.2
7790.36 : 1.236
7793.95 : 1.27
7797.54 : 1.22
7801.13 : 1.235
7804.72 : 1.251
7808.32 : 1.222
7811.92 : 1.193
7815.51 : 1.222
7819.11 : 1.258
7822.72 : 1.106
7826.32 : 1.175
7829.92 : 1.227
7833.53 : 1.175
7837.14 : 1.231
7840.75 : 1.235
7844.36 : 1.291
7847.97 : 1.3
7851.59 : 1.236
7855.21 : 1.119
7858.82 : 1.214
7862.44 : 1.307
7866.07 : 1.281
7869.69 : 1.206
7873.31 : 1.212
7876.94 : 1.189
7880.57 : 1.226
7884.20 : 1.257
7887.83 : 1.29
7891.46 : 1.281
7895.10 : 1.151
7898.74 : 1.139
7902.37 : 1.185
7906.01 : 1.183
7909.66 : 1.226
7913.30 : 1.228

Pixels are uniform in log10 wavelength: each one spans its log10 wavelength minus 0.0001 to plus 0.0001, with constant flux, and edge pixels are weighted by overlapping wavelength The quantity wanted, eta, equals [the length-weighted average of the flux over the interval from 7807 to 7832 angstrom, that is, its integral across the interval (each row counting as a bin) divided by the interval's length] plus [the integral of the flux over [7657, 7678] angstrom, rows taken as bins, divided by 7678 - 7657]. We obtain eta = 2.52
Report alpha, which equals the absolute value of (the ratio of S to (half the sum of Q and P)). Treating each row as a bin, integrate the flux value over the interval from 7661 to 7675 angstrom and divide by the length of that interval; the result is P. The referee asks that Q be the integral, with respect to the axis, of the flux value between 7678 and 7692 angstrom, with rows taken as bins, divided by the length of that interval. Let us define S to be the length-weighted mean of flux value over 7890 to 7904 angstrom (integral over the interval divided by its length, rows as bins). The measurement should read 0.90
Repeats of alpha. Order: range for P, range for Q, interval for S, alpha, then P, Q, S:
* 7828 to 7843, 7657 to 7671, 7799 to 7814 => 0.97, 1.22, 1.321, 1.23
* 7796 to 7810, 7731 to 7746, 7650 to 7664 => 1.02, 1.23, 1.332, 1.31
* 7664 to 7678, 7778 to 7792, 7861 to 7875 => 0.97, 1.33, 1.241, 1.25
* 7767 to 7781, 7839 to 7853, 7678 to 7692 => 1.04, 1.25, 1.266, 1.31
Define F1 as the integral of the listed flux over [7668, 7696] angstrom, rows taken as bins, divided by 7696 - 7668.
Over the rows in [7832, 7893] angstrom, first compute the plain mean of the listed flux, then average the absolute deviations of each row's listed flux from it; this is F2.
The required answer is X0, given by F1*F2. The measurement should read 0.053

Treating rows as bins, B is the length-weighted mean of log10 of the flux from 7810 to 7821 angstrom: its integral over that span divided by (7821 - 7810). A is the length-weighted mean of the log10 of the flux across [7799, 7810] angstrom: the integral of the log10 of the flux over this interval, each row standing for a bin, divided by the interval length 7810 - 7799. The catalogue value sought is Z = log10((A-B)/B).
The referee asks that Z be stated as -1.29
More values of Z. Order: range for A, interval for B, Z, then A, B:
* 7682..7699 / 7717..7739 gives -1.21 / 0.116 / 0.109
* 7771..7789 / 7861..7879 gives -1.52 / 0.095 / 0.092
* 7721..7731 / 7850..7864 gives -0.66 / 0.103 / 0.085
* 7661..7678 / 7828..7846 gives -0.44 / 0.123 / 0.090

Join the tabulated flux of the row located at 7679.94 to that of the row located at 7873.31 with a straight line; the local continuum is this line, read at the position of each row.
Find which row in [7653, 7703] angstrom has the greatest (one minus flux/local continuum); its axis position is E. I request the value 7658.74 angstrom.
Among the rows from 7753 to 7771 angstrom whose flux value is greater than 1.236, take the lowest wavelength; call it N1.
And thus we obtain 7754.57 angstrom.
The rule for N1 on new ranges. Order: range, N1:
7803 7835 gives 7804.72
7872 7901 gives 7884.20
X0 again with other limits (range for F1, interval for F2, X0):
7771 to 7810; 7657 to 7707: 0.018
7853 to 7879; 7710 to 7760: 0.038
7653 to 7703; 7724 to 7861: 0.053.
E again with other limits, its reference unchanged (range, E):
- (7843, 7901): 7855.21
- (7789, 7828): 7822.72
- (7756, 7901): 7822.72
